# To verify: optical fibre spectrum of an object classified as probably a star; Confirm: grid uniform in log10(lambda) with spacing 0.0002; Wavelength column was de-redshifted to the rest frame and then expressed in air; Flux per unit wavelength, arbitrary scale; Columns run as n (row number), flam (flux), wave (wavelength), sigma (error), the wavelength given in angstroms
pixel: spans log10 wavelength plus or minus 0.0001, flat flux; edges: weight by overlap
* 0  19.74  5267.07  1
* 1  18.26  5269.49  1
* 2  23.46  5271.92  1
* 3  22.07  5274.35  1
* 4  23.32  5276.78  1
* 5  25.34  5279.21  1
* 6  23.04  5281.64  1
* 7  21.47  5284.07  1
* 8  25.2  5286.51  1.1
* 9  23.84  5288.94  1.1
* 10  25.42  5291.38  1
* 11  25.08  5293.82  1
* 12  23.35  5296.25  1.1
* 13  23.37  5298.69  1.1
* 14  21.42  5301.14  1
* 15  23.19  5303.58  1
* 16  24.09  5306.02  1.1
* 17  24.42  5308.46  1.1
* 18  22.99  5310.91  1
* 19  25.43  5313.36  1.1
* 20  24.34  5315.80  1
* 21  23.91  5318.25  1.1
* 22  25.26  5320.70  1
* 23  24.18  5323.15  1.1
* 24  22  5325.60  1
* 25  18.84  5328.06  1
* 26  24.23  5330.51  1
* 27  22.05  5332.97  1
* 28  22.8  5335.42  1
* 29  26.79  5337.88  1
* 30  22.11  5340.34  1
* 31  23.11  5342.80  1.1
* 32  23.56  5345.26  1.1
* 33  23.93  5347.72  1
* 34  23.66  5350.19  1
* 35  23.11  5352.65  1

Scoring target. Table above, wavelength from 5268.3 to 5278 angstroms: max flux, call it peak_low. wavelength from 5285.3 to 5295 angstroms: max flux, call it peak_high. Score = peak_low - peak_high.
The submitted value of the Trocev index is -2.0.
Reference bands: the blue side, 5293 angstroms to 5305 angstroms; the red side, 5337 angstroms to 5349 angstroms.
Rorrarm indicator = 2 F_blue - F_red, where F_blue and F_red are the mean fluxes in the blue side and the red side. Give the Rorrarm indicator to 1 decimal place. 22.7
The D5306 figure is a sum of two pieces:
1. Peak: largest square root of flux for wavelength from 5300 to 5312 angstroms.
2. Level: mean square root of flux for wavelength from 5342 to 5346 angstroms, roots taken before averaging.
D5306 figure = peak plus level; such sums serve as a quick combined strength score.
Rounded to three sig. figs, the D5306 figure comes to 9.77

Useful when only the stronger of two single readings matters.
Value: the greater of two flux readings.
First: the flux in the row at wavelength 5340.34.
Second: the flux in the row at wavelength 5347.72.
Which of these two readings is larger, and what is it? 23.9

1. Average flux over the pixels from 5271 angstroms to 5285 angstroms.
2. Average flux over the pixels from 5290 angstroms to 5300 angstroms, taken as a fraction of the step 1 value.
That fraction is 1.05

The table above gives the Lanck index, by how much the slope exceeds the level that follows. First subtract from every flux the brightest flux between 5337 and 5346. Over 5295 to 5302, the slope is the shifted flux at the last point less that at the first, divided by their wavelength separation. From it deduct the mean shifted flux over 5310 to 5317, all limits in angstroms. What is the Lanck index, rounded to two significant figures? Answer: 2.1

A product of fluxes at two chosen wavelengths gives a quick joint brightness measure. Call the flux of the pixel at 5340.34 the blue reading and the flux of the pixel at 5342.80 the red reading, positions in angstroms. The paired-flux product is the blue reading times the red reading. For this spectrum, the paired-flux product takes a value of 511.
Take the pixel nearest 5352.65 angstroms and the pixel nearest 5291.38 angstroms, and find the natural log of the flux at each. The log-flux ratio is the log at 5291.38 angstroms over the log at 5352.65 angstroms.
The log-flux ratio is 1.03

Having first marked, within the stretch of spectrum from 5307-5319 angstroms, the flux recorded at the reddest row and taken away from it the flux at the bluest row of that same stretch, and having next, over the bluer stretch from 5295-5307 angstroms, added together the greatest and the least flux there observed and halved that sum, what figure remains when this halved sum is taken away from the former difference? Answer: -23.3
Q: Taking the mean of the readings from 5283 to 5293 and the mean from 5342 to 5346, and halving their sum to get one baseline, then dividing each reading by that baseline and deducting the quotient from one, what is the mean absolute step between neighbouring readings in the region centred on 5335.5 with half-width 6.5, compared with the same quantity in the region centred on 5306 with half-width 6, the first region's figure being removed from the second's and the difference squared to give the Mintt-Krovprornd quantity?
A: 0.0057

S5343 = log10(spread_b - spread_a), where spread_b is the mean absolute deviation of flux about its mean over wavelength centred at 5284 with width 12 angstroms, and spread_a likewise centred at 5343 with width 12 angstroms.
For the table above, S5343 -1.30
